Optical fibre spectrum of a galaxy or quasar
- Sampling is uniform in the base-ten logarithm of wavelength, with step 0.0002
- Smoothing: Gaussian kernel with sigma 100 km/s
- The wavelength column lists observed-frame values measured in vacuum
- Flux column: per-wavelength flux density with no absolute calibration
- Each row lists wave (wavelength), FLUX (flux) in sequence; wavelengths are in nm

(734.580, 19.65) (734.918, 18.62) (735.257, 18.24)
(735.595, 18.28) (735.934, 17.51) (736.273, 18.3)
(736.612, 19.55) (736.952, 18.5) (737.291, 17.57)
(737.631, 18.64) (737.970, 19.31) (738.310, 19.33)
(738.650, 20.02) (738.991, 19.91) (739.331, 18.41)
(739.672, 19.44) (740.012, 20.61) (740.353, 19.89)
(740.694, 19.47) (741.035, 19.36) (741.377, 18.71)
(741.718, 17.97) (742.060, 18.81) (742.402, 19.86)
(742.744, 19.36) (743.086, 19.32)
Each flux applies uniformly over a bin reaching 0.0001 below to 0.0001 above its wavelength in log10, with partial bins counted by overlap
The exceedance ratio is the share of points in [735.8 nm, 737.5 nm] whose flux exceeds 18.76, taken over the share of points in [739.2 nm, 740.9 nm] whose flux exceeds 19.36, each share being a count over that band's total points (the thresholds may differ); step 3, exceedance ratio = 0.25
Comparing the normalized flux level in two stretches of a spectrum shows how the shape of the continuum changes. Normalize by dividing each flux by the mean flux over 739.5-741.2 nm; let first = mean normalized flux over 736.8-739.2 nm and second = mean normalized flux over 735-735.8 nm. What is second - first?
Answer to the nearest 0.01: -0.04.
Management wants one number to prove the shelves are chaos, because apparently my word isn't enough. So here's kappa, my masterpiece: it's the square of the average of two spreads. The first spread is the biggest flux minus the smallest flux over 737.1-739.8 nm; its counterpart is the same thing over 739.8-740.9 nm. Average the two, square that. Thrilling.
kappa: 3.2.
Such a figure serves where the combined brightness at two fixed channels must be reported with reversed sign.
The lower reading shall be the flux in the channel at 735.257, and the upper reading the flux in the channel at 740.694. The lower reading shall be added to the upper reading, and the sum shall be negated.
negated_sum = -37.7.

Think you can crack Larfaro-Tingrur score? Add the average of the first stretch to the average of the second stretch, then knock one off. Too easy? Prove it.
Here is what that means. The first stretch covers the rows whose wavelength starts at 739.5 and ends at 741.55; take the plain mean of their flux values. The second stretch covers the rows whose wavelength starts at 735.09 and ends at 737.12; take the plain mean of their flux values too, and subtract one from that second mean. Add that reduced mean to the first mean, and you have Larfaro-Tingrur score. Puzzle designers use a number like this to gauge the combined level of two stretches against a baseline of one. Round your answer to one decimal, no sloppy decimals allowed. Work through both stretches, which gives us 37.0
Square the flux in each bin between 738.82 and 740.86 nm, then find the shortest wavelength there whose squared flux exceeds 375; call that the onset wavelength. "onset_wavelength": 738.991 nm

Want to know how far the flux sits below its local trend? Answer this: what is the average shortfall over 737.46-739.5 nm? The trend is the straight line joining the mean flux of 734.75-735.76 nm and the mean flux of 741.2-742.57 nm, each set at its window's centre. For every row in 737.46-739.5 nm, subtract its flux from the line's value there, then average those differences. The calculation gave -0.67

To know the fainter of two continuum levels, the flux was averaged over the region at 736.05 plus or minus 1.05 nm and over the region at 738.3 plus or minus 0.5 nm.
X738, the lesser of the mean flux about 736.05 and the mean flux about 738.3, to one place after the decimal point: 18.4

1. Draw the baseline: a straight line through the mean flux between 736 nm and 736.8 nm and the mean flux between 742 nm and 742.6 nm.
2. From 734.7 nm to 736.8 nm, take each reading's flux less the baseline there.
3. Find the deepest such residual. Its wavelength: 735.934 nm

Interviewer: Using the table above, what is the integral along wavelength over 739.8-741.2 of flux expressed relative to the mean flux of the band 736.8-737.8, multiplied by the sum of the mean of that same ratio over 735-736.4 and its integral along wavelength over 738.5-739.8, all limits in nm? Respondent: 3.6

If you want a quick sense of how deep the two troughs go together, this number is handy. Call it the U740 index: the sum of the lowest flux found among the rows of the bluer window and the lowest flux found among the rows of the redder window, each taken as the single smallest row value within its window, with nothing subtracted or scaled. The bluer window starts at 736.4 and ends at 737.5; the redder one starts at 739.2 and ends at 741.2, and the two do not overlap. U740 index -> 35.98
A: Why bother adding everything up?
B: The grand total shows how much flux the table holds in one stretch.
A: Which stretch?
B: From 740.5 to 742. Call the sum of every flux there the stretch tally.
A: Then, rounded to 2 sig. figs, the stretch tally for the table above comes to 76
